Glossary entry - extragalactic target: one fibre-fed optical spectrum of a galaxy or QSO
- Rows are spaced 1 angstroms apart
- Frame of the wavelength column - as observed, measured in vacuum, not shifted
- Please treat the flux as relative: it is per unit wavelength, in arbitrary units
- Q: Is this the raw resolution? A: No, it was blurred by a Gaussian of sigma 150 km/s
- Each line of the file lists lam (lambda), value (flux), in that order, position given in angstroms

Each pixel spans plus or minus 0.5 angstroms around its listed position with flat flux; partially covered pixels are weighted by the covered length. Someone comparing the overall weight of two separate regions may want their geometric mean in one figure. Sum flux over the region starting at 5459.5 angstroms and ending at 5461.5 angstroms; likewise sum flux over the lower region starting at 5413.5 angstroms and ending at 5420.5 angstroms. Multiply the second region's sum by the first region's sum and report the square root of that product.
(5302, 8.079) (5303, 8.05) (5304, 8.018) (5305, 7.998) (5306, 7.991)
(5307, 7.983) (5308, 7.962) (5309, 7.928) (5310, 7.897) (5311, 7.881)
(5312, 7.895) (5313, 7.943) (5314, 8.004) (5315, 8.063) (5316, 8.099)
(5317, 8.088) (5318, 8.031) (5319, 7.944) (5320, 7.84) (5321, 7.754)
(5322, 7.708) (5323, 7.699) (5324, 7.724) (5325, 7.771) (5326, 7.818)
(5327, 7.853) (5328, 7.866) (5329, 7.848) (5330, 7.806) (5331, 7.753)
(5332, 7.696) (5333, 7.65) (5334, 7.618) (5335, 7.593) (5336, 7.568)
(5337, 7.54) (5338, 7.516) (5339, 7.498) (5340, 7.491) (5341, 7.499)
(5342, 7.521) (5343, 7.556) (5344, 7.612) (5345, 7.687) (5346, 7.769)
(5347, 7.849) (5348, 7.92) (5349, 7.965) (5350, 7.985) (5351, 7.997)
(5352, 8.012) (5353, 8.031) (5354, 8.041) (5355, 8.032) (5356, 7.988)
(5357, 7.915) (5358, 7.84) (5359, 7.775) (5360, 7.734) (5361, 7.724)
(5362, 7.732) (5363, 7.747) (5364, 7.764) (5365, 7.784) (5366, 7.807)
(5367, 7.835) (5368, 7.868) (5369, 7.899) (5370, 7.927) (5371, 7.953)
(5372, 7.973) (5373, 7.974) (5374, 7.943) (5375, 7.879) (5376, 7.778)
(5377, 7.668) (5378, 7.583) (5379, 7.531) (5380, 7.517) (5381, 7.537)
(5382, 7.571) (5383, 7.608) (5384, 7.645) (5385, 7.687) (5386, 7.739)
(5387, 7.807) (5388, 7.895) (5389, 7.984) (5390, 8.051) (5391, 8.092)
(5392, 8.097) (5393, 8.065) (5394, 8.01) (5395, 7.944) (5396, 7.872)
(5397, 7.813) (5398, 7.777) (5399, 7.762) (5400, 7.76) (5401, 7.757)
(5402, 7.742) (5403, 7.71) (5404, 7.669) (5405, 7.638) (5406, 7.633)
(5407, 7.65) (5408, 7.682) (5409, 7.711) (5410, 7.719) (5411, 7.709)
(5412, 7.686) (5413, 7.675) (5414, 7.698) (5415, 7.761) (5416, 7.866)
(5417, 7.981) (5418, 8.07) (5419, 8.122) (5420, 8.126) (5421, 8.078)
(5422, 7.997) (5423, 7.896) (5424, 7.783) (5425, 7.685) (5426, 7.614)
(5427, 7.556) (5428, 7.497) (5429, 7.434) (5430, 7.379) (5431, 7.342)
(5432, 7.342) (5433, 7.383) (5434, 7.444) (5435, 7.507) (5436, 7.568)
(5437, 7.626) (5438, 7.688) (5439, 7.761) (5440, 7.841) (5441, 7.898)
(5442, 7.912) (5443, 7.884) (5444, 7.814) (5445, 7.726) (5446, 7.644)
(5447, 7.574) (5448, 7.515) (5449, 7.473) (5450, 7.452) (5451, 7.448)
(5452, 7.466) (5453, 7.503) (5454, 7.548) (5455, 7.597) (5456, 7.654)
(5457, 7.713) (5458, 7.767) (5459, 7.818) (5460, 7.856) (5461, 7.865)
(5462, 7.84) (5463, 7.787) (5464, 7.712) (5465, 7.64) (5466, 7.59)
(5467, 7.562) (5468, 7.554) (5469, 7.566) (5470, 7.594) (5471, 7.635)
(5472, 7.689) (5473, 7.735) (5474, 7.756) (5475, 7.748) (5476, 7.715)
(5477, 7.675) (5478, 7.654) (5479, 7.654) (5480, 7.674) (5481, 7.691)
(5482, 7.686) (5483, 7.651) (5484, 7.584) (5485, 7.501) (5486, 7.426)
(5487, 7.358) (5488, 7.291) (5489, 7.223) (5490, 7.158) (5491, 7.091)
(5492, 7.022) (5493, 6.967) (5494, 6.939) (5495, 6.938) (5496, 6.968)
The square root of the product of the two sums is 30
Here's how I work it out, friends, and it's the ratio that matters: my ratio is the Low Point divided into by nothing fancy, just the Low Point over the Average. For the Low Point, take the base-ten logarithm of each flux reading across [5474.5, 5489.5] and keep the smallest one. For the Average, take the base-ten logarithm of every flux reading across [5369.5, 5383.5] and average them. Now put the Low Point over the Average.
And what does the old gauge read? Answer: 0.97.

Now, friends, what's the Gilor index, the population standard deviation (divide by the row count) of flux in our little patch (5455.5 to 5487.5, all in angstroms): 0.11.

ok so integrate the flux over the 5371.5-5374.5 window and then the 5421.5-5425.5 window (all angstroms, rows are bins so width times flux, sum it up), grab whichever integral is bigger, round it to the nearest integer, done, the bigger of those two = 31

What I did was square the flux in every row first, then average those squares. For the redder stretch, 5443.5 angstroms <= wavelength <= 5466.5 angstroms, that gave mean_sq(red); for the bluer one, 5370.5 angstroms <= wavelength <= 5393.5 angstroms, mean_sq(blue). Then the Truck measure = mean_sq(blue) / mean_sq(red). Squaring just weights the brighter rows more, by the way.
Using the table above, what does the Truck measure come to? 1.041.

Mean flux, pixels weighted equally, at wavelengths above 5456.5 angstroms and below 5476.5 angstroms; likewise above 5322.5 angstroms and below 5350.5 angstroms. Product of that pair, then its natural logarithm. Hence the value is 4.084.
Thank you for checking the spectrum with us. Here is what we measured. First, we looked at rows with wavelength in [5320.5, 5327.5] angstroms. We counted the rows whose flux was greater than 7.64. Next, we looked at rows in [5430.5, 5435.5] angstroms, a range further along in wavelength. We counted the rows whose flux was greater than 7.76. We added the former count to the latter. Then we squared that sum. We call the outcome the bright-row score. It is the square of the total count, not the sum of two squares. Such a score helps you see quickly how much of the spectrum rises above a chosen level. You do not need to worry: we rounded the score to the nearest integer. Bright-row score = 49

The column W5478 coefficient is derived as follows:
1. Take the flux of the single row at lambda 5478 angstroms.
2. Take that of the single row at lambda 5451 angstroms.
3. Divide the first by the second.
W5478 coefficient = 1.03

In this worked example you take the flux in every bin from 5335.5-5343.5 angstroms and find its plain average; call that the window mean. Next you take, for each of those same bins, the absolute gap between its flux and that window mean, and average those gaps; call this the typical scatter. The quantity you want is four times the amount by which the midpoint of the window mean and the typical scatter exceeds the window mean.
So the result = -15.0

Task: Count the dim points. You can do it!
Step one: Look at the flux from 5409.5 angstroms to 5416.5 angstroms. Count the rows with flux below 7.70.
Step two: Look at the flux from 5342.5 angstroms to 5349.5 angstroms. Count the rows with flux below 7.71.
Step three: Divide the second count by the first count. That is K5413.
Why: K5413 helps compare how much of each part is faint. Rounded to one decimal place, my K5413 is 1.0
